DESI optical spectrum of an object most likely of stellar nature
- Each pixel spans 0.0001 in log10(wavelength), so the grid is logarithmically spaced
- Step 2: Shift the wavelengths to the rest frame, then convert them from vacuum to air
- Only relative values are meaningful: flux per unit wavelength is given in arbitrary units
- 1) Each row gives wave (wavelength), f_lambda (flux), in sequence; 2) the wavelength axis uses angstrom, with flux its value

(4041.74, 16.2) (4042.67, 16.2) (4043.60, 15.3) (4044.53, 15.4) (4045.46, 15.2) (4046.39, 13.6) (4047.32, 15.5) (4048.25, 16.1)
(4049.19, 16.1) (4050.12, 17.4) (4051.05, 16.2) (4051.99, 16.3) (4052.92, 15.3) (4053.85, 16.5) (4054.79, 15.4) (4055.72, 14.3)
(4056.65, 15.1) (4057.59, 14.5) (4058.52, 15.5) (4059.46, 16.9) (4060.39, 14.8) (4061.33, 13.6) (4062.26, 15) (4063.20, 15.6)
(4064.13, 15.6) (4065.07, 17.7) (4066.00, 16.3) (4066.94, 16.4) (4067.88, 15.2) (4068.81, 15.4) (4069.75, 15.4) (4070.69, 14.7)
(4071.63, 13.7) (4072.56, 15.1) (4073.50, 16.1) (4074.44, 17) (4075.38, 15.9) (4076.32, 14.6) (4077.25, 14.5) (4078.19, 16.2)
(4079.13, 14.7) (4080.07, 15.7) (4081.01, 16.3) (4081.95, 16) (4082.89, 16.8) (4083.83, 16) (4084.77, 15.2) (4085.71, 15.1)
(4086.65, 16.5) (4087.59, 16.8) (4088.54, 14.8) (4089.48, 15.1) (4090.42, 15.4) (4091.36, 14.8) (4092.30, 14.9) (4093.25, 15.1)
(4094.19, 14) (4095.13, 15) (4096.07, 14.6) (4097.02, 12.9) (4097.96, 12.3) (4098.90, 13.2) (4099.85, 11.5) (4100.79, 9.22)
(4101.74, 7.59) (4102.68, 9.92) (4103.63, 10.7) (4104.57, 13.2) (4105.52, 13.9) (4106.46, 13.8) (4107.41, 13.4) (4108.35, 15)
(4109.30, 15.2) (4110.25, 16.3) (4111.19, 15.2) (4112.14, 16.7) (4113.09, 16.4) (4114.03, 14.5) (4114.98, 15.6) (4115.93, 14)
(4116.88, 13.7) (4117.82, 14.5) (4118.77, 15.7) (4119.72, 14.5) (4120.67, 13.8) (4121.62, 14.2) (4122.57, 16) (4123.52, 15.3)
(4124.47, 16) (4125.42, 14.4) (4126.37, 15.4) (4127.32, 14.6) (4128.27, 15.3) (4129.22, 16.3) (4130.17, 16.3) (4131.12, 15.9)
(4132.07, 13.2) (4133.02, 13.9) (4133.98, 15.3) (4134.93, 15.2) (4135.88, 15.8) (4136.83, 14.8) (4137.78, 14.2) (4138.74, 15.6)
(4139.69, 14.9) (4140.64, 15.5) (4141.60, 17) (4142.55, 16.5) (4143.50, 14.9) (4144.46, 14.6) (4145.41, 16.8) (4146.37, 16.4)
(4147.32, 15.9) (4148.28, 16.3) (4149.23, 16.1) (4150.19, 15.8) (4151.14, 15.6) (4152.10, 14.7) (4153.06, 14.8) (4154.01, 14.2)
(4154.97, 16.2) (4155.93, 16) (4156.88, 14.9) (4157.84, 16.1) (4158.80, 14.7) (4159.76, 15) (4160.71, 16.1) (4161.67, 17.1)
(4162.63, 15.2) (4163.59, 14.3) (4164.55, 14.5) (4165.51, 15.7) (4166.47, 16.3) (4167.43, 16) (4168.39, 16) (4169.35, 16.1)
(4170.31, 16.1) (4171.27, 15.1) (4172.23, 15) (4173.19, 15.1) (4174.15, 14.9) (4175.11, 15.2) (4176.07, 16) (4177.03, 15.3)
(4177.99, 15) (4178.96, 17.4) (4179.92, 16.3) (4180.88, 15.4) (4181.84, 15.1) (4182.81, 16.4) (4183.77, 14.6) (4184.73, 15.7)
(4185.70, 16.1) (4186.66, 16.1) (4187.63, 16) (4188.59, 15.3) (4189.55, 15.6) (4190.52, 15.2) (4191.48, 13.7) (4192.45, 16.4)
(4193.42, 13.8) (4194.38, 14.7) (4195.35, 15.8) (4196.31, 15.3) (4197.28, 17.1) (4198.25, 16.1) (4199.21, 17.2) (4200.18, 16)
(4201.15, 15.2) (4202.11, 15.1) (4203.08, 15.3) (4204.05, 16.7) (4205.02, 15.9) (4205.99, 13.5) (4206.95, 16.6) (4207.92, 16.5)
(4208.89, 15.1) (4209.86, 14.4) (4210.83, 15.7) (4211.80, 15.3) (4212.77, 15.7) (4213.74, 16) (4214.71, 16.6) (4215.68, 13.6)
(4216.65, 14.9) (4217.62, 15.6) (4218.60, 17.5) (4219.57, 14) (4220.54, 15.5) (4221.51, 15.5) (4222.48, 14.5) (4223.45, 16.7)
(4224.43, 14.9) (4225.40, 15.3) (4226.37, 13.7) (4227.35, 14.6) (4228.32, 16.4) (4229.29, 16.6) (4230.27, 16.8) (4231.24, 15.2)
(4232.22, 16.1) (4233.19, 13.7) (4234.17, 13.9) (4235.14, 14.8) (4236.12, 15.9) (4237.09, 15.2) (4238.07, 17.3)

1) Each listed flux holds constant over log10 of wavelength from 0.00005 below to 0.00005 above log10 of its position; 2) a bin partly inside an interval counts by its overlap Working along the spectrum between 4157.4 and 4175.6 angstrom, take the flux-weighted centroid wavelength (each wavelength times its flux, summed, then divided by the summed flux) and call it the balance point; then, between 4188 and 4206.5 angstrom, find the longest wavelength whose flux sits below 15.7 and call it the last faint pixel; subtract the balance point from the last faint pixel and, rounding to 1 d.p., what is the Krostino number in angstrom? 39.6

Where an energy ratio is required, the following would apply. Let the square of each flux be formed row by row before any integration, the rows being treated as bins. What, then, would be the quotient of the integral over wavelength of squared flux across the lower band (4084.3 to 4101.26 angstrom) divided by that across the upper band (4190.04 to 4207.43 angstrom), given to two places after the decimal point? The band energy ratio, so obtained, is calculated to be 0.83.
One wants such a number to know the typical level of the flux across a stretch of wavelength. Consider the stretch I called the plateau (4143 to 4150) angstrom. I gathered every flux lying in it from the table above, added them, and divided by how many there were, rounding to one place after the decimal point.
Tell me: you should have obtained 15.9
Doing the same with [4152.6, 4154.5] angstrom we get 14.5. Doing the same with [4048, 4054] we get 16.3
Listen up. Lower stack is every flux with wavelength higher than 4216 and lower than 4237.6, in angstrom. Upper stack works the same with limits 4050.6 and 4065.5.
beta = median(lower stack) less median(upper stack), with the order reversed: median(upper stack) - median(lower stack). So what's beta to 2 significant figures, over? 0.20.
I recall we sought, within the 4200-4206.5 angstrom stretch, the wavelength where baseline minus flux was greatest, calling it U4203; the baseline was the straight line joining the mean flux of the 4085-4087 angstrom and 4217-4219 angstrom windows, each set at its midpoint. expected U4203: 4205.99 angstrom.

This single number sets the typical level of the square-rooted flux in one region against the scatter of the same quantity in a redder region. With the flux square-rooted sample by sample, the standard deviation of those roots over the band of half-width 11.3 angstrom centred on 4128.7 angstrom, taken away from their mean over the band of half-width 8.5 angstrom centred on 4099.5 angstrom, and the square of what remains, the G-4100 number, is 11.9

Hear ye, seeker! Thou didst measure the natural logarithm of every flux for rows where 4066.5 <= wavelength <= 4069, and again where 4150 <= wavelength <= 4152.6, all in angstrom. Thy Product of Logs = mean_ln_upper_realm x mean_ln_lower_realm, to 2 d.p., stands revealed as 7.51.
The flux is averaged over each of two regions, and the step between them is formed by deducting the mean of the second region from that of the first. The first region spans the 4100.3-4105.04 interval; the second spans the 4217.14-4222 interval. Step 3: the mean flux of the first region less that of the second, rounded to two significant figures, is -5.5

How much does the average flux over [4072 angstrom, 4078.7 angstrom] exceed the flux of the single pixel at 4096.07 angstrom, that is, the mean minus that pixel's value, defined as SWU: 1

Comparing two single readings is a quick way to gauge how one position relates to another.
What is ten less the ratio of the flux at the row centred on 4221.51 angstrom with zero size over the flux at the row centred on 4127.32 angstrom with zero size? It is 8.94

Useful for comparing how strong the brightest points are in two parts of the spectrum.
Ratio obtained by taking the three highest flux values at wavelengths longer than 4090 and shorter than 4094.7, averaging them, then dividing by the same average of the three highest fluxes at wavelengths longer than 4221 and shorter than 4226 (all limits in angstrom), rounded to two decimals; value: 0.96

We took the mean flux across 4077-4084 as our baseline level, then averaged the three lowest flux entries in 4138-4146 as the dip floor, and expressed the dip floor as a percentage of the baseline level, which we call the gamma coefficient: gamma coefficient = 94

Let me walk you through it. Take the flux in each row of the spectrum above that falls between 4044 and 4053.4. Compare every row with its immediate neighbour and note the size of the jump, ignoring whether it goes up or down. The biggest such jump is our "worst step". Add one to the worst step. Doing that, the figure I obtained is 2.90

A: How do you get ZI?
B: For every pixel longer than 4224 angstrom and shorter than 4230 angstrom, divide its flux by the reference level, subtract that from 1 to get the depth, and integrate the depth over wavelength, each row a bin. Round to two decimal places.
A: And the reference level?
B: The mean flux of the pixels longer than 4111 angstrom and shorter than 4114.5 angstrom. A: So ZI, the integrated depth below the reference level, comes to 0.17 angstrom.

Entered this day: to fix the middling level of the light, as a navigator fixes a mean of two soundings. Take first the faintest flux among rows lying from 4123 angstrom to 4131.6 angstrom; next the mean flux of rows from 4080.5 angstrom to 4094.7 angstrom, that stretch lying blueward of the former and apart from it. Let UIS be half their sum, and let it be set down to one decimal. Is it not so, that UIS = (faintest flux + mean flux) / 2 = 15.0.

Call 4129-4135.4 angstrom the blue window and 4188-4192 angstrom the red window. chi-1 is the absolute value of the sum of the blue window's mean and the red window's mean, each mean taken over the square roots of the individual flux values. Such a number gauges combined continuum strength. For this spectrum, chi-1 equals 7.76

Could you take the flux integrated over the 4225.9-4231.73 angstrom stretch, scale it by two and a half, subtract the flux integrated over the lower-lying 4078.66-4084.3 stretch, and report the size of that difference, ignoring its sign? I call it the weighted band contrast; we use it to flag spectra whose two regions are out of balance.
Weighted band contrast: 137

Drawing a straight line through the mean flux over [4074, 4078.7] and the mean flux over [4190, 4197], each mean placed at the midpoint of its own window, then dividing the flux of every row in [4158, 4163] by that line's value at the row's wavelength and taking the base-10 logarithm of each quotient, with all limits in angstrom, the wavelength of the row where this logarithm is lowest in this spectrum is 4158.80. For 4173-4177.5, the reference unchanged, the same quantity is 4174.15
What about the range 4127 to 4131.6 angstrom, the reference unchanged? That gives 4127.32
